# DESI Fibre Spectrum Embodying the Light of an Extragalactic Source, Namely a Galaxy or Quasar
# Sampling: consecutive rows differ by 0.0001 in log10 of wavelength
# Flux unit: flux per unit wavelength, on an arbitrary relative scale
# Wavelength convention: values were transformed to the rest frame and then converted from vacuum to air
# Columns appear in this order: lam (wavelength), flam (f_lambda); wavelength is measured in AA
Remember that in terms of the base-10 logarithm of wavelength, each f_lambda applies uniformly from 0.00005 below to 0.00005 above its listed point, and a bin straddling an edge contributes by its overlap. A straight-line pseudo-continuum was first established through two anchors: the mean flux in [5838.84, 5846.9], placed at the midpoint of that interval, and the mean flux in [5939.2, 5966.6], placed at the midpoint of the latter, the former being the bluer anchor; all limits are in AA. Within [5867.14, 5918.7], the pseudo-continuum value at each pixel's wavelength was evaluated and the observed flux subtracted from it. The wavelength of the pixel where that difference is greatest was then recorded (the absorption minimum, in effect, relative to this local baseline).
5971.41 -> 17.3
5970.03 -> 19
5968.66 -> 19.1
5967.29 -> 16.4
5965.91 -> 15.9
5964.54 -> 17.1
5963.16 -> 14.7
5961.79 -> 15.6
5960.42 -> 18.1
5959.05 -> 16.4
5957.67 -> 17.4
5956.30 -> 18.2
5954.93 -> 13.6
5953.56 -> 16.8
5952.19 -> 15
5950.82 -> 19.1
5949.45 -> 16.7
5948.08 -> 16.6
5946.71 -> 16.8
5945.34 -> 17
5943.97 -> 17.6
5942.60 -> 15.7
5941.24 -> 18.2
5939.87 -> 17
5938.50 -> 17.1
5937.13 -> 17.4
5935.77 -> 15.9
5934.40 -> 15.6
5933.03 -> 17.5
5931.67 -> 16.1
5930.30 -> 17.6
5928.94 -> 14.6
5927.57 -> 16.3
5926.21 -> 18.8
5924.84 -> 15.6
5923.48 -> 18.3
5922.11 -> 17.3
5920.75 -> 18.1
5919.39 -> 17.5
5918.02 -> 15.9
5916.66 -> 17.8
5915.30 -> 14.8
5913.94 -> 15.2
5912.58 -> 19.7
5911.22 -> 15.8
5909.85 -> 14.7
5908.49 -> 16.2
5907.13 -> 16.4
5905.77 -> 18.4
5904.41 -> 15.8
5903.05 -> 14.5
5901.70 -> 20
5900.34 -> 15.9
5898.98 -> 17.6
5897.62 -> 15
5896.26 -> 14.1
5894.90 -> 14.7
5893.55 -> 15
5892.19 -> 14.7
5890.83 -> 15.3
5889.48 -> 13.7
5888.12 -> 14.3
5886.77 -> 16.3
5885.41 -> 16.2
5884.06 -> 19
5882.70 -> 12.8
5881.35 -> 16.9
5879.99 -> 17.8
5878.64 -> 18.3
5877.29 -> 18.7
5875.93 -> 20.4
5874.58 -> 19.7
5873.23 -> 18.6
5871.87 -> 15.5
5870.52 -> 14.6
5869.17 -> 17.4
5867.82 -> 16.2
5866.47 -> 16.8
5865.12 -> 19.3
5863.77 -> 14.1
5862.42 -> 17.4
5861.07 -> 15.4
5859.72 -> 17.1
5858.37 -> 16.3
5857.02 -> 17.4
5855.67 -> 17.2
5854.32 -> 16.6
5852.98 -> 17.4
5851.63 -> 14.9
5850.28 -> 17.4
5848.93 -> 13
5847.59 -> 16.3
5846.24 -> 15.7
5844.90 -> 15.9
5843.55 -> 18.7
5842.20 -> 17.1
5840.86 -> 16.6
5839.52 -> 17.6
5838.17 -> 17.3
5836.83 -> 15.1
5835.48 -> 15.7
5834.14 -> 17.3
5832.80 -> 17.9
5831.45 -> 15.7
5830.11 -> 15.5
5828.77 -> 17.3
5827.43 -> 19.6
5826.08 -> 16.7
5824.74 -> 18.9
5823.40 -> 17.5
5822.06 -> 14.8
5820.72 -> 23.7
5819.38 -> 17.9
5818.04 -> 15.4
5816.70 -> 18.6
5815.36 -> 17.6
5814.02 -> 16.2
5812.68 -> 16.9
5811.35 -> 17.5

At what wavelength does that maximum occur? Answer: 5882.70 AA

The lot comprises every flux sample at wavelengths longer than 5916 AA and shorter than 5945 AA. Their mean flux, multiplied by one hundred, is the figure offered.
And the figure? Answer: 1695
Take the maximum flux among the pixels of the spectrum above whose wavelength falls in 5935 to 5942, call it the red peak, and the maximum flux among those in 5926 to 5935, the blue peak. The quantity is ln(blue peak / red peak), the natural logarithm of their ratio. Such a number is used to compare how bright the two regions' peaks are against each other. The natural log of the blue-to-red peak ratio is 0.032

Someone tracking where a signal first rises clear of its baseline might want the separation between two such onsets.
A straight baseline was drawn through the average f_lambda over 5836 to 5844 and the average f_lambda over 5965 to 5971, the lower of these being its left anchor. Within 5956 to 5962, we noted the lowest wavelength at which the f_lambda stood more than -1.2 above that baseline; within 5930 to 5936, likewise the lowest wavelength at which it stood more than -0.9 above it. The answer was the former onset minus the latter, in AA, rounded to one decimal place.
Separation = 26.0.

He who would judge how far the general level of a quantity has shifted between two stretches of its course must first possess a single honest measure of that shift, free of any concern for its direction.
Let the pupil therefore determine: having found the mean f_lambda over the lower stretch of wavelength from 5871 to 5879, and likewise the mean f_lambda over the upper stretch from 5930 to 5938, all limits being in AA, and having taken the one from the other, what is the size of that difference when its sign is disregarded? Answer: 1.8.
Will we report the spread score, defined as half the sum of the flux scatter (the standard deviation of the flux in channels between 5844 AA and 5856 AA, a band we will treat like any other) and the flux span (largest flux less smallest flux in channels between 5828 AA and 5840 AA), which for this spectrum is 2.1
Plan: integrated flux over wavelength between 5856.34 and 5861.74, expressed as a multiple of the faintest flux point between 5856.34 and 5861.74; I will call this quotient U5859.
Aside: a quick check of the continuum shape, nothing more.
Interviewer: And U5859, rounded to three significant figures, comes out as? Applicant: 5.80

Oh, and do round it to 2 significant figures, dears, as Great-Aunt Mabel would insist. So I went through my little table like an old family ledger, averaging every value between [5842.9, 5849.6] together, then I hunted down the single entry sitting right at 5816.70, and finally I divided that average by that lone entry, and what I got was 0.86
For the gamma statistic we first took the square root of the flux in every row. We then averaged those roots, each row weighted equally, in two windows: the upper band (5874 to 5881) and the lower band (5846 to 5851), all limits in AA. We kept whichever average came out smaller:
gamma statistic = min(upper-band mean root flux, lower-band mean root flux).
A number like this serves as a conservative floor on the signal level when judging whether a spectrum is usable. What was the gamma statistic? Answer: 3.94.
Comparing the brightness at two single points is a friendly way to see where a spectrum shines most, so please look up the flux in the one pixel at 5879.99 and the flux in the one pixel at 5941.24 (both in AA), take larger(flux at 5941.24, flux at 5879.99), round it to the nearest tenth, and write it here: 18.2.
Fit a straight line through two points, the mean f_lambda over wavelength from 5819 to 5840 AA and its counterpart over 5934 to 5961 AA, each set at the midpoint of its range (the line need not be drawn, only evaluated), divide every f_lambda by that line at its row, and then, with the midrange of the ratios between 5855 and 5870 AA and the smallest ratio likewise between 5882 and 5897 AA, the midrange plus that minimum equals 1.72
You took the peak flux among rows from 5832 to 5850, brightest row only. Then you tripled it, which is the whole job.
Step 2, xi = 56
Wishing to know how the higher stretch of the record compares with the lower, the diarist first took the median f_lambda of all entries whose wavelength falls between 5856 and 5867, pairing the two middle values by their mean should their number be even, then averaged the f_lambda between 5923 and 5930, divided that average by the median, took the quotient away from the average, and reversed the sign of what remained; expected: -15.7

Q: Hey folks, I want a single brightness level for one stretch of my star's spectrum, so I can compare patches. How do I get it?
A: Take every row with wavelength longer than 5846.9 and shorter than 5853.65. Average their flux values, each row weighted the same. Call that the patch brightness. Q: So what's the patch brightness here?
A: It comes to 15.8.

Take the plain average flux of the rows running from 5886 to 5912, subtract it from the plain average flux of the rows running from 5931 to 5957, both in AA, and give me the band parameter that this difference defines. 1.0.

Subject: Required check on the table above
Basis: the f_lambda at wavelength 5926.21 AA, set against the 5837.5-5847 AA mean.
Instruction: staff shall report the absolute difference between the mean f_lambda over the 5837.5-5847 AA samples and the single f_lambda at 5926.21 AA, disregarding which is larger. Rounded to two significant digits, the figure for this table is 1.8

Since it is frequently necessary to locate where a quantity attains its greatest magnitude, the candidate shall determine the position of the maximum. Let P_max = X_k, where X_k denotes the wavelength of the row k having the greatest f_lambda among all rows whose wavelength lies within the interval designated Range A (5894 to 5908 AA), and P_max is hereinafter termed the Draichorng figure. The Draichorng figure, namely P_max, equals 5901.70 AA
